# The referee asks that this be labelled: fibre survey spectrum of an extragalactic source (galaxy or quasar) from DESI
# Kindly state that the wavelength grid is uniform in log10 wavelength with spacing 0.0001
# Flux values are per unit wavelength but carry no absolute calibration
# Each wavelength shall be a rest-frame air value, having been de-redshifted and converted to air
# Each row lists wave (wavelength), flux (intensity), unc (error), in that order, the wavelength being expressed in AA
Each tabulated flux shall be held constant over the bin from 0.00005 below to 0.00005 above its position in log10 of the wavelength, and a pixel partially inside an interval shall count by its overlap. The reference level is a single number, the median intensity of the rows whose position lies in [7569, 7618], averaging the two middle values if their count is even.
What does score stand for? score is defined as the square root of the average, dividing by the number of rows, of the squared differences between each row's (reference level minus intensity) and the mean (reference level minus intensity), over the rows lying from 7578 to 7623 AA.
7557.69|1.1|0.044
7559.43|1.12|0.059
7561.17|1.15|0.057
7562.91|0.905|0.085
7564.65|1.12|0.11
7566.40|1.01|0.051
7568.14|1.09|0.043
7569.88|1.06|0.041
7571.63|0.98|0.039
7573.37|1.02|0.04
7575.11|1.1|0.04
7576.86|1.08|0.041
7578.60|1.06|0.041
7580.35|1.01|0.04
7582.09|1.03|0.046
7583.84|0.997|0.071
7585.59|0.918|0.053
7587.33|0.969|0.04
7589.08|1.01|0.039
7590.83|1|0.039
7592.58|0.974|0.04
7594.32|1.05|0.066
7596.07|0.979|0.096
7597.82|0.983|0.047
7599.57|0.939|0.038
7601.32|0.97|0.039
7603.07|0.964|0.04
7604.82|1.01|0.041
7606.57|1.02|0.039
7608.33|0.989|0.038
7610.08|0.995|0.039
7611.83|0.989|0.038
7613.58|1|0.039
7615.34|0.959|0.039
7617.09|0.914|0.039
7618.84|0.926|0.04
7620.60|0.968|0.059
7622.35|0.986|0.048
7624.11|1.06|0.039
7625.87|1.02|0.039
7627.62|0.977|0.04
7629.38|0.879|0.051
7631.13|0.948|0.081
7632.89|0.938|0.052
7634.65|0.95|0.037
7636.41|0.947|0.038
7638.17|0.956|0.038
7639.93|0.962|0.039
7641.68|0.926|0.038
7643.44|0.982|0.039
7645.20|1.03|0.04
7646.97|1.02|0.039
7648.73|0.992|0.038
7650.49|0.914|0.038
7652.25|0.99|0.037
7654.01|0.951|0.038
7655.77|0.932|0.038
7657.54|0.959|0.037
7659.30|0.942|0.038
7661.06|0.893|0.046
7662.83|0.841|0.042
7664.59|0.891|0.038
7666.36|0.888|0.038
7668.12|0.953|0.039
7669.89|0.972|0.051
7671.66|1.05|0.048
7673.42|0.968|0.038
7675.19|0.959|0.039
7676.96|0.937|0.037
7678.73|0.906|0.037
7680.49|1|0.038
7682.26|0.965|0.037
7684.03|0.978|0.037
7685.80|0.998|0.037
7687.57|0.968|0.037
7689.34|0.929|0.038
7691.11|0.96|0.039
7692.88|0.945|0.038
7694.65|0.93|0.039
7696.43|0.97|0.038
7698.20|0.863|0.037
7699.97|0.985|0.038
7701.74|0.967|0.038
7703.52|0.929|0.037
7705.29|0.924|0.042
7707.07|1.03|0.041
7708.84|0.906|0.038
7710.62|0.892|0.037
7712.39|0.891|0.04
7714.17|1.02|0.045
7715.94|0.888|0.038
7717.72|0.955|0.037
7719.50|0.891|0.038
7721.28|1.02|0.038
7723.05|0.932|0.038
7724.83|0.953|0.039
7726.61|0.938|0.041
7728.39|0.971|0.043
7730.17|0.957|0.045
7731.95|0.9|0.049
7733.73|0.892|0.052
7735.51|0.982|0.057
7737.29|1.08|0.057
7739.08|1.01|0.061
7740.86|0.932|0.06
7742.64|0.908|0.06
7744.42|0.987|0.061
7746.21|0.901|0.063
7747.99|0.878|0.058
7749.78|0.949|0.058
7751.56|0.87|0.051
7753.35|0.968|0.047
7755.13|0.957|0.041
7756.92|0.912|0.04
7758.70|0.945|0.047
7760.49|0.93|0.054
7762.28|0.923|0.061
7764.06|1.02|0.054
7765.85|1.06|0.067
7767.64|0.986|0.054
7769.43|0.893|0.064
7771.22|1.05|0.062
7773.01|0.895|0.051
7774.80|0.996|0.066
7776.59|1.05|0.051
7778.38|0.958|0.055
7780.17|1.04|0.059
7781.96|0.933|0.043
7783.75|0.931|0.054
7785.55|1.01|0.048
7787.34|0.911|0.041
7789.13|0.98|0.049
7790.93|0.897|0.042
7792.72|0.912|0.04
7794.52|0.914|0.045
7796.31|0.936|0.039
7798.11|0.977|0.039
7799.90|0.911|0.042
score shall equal 0.036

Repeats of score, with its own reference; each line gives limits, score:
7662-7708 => 0.047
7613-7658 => 0.040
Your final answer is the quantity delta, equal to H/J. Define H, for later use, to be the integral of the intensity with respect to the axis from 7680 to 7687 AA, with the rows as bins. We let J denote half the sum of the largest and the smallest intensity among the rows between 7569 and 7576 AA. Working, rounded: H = 6.88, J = 1.04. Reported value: 6.62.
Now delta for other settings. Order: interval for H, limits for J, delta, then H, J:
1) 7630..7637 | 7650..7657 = 6.94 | 6.60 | 0.95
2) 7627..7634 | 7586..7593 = 6.61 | 6.54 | 0.99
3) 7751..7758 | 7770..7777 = 6.70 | 6.51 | 0.97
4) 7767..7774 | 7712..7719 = 7.01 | 6.69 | 0.95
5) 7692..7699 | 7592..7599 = 6.41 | 6.49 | 1.01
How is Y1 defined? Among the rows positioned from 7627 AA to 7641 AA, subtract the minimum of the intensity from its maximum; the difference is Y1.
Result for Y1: 0.10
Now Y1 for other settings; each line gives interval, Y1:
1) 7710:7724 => 0.13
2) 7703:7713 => 0.14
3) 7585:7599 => 0.13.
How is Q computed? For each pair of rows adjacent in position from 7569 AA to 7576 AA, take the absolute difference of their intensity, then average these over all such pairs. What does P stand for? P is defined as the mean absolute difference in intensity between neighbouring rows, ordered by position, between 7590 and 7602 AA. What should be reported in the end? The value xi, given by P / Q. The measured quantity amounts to 0.63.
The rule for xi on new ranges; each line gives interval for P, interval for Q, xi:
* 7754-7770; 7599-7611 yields 2.33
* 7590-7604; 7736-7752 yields 0.58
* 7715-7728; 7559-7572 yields 0.57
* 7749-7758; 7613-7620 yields 1.78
